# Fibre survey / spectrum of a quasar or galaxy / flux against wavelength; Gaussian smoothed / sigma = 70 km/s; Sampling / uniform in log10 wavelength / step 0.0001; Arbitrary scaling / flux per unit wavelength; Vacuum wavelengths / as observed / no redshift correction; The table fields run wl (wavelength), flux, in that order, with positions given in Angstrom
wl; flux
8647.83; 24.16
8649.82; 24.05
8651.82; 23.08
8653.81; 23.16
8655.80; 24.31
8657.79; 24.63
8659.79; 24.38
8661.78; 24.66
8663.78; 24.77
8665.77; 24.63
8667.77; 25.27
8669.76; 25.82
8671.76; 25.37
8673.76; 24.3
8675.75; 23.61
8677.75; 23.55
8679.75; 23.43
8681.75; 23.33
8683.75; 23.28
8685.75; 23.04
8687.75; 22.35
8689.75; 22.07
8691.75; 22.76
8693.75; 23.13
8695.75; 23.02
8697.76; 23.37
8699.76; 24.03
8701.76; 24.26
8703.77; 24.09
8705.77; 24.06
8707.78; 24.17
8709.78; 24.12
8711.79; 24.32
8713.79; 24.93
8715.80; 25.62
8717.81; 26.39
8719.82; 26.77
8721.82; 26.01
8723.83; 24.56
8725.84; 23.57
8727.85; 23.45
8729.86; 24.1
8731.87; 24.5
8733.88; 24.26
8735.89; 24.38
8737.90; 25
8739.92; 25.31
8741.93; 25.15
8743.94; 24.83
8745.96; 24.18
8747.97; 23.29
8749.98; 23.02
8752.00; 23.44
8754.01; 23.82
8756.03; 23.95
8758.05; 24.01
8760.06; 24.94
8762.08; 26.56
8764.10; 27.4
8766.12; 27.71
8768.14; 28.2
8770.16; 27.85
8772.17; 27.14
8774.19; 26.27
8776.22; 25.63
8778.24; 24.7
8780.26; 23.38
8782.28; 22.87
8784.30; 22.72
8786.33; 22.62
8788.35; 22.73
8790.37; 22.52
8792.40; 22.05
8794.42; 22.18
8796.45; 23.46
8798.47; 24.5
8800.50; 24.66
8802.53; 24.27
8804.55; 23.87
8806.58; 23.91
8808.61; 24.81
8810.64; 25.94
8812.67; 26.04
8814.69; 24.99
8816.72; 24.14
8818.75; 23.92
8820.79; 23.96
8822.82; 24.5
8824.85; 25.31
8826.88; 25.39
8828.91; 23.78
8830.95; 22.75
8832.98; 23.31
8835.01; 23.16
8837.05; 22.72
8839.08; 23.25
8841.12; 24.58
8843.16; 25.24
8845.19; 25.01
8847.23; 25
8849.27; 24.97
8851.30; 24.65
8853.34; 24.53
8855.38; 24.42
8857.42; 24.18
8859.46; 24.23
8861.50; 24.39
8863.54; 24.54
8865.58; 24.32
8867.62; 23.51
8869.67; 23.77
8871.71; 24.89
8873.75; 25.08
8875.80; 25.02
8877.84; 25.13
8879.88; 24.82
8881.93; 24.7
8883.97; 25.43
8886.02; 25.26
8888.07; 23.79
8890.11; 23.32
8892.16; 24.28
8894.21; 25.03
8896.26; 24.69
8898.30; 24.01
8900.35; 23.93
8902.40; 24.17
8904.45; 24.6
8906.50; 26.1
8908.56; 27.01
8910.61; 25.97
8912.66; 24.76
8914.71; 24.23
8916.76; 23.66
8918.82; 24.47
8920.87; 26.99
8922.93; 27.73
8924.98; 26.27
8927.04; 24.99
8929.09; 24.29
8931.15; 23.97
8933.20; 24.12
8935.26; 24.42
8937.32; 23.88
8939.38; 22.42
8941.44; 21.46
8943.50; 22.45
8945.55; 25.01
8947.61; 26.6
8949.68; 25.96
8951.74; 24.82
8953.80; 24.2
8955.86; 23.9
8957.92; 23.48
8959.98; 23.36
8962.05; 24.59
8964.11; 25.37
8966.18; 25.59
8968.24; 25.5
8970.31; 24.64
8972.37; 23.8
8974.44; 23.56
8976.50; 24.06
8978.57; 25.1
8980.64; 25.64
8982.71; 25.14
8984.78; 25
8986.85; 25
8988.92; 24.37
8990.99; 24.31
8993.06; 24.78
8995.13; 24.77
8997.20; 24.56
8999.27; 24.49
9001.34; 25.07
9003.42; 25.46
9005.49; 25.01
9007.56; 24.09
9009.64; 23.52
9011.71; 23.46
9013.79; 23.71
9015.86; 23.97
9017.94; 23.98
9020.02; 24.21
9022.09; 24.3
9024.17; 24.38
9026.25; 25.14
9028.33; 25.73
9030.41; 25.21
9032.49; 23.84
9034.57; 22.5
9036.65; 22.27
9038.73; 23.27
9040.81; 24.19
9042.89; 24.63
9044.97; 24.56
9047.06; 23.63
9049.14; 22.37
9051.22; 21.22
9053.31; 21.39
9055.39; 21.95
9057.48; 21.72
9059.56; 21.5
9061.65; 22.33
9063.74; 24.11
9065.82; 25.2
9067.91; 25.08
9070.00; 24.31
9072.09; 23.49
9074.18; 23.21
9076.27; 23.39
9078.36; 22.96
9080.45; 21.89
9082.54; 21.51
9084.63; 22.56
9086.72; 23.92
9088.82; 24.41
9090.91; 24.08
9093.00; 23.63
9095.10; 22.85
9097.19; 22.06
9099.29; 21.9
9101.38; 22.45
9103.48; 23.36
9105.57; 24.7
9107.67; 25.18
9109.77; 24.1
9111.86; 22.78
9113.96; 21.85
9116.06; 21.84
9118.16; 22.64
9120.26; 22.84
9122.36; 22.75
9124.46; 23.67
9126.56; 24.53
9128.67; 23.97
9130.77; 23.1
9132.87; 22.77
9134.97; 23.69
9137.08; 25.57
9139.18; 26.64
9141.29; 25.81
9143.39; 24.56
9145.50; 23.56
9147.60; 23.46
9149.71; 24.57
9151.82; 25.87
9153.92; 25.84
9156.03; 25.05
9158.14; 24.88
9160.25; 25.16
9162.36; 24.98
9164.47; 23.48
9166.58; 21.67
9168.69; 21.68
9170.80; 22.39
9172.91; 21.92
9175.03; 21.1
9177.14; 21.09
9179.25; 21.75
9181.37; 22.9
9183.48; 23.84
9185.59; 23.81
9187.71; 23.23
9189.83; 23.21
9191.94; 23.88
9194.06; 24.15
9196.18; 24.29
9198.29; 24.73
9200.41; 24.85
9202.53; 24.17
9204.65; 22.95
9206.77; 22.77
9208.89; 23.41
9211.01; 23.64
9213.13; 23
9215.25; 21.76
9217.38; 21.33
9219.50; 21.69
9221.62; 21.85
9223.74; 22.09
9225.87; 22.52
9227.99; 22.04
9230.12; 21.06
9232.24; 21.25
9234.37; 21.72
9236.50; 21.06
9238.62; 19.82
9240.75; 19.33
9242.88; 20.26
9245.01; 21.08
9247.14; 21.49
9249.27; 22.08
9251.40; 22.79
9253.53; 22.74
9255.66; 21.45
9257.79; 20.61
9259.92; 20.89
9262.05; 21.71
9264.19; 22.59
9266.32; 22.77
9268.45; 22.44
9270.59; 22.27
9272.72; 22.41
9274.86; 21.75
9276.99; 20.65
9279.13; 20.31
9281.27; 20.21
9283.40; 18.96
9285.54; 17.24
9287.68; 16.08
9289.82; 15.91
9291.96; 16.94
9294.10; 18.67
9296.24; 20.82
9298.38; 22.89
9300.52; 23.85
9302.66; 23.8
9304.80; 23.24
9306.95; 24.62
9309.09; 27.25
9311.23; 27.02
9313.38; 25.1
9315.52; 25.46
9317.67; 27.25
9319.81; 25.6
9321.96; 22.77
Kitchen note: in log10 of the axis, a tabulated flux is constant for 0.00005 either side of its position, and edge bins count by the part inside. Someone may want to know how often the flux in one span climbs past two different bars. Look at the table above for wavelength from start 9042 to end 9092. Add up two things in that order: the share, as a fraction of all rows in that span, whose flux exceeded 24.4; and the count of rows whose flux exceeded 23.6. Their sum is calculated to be 10.2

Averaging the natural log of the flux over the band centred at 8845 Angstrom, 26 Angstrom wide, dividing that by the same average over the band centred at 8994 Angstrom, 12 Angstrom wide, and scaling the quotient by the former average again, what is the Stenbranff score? 3.17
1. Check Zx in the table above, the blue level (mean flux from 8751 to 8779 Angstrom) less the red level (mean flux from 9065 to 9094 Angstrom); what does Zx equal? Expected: 2.3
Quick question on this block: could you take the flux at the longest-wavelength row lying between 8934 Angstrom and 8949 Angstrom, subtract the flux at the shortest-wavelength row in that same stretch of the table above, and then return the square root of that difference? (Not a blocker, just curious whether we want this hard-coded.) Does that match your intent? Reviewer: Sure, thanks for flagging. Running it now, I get 1.5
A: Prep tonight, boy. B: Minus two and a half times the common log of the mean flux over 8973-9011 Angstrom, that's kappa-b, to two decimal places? -3.48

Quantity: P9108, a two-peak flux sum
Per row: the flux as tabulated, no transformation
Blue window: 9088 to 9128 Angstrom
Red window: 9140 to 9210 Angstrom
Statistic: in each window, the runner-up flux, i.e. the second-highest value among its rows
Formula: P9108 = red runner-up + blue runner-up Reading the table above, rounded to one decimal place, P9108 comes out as 50.5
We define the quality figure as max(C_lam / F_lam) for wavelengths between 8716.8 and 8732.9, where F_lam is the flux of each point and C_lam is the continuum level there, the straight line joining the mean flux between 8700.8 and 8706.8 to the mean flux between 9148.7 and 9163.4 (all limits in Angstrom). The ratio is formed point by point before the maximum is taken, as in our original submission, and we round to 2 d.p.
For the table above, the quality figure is 1.03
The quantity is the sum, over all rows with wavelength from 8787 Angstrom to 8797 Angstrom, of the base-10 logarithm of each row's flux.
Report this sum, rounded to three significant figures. 6.77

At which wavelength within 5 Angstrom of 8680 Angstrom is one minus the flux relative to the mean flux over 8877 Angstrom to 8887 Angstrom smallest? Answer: 8675.75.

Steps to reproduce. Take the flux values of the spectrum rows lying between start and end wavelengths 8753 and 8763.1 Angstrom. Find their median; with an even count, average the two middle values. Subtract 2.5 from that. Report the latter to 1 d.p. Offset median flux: 21.5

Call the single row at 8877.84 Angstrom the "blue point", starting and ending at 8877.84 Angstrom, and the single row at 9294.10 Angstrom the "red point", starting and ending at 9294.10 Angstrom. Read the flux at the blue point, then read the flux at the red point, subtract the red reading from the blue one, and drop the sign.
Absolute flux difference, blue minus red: 6.5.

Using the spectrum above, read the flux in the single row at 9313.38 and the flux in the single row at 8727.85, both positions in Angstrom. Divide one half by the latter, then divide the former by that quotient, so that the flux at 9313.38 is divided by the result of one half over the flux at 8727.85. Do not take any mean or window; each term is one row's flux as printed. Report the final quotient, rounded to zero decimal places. 1177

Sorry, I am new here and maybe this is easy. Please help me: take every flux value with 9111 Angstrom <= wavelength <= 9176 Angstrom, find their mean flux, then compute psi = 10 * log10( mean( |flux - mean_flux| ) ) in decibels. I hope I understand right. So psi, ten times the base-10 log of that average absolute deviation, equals 0.97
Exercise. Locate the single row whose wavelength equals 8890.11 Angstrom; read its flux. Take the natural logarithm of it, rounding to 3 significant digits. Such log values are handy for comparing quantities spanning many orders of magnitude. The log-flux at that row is 3.15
